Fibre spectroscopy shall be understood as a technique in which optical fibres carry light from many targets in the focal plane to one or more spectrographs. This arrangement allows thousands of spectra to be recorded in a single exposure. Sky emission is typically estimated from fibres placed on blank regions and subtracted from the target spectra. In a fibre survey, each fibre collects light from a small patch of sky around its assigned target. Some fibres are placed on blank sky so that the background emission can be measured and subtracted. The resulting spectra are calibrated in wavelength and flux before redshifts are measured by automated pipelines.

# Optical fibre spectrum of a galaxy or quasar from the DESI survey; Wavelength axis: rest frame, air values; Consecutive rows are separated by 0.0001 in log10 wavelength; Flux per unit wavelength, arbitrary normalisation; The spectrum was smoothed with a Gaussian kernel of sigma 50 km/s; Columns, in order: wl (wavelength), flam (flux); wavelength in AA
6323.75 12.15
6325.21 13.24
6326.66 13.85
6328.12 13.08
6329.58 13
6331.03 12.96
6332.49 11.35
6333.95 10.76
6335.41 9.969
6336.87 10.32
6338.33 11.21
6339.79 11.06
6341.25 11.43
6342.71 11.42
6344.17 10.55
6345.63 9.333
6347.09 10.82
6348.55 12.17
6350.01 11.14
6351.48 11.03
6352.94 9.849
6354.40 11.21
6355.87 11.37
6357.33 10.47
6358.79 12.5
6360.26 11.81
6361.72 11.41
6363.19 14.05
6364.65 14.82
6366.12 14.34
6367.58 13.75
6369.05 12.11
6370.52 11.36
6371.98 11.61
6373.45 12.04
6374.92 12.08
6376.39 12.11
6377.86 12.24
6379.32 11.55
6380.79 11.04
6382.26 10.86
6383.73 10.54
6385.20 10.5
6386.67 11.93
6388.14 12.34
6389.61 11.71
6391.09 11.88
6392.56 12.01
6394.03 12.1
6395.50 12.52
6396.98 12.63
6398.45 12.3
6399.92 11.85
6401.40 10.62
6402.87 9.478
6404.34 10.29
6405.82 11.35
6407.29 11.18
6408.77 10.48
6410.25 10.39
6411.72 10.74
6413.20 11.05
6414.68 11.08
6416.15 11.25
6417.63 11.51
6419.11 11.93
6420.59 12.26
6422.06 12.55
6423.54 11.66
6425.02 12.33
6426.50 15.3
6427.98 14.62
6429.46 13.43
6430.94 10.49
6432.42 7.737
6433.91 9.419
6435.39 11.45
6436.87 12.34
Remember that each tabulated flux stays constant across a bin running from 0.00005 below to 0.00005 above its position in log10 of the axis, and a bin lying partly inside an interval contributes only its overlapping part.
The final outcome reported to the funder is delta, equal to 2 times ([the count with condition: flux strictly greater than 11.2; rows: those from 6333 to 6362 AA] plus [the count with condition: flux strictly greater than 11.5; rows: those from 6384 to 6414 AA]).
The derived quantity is 38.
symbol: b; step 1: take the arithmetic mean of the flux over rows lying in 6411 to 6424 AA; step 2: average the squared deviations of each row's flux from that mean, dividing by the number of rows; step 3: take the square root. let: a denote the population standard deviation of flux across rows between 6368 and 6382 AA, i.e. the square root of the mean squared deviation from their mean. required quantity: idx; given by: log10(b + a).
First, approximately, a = 0.4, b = 0.57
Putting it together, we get 0.0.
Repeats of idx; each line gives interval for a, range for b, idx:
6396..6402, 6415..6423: 0.1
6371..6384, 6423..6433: 0.5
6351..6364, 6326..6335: 0.3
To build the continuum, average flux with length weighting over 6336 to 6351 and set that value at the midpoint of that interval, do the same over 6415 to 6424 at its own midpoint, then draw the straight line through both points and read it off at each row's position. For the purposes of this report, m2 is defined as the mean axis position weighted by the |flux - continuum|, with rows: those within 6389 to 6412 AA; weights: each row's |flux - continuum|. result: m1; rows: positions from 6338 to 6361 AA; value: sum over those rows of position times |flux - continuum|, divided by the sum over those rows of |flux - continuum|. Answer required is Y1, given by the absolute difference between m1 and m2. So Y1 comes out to 52.1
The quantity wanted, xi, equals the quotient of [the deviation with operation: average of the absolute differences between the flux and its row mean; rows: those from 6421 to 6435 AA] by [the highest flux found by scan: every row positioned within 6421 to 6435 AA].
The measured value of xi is 0.123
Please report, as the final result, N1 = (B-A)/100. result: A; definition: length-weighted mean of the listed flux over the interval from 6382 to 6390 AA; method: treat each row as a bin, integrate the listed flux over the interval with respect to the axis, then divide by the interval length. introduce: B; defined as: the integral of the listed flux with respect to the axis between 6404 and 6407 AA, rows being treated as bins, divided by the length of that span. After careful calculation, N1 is -0.004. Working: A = 11.3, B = 10.9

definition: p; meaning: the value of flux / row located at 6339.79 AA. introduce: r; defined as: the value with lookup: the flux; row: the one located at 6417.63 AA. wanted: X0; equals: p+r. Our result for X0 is 22.6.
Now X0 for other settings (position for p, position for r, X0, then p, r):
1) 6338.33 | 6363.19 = 25.3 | 11.21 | 14.05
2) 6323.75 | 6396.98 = 24.8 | 12.15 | 12.63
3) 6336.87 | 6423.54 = 22.0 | 10.32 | 11.66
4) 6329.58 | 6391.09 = 24.9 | 13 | 11.88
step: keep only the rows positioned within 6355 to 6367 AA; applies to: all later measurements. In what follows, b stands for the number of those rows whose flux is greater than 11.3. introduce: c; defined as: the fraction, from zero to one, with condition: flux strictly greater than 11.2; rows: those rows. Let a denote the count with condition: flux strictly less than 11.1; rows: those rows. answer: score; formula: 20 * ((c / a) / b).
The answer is 2.5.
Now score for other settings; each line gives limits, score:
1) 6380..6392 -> 0.6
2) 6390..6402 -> 2.5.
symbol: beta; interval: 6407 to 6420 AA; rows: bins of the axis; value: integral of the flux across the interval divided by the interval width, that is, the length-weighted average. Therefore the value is 11.1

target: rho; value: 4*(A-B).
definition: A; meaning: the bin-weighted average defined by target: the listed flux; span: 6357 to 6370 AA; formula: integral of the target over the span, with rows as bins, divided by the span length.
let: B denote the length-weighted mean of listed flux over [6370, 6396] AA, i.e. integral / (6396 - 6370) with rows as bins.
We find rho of 4.7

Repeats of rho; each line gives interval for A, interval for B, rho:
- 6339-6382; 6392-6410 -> 1.5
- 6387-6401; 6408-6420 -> 4.2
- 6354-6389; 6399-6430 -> 1.3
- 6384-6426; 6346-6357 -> 2.0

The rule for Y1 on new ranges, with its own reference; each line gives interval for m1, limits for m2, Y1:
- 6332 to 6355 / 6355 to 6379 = 22.4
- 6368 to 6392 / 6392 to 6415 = 24.2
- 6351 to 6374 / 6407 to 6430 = 56.6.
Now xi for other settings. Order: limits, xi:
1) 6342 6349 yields 0.062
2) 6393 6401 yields 0.019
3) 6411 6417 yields 0.013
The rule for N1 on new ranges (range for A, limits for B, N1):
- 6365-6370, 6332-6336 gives -0.027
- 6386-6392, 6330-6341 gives -0.008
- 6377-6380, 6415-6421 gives -0.003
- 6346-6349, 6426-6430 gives 0.033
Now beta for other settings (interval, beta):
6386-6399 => 12.2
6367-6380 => 12.1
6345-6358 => 10.8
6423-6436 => 11.8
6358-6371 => 12.9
